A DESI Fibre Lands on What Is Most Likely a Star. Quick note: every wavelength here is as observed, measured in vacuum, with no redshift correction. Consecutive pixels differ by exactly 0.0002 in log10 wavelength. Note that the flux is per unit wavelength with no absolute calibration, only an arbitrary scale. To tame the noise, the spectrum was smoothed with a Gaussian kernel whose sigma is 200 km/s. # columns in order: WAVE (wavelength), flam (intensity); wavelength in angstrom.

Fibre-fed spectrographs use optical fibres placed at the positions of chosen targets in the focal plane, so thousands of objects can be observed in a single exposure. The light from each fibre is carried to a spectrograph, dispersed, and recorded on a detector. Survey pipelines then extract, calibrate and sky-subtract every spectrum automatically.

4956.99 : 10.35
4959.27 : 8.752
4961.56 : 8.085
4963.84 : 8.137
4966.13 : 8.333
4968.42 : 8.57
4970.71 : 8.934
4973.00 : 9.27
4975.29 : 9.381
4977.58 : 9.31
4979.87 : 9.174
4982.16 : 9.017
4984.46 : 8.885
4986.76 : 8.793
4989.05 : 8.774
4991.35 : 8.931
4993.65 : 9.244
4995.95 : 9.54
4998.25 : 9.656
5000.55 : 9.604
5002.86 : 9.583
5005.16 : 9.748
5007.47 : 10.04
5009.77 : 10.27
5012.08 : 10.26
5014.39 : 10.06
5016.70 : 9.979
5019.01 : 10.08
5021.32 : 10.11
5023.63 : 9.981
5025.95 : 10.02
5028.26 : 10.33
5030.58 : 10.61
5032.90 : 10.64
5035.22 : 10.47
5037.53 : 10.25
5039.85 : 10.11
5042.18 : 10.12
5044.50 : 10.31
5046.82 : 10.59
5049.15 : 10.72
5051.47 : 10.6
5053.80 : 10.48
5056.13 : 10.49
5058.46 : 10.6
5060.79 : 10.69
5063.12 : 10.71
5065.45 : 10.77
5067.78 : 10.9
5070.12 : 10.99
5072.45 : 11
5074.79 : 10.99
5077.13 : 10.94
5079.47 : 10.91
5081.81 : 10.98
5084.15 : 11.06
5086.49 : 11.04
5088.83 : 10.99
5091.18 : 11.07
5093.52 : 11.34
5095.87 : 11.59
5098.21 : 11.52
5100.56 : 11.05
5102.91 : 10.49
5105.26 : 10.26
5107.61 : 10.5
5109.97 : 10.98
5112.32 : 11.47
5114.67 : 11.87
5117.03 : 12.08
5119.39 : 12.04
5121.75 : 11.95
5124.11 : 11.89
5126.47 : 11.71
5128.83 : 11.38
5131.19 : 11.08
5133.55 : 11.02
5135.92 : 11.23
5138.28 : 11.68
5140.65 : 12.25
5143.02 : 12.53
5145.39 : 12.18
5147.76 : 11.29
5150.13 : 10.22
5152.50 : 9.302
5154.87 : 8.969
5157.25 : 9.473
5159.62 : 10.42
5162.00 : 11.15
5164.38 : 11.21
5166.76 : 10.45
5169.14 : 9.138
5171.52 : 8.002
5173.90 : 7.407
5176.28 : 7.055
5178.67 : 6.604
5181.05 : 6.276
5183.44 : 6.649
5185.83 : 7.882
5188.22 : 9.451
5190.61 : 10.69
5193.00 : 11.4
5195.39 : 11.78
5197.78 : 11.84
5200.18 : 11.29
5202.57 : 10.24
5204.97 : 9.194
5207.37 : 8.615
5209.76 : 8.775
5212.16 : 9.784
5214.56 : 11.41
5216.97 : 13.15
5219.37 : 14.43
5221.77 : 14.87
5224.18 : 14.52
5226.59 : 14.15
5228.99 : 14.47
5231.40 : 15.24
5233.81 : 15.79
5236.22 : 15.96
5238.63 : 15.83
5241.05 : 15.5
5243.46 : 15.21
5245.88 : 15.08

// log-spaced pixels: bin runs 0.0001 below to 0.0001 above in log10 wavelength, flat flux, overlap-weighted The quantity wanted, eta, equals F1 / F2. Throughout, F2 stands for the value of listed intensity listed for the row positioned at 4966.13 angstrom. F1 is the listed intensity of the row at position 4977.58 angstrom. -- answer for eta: 1.12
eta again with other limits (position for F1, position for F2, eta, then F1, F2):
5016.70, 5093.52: 0.88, 9.979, 11.34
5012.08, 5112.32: 0.89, 10.26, 11.47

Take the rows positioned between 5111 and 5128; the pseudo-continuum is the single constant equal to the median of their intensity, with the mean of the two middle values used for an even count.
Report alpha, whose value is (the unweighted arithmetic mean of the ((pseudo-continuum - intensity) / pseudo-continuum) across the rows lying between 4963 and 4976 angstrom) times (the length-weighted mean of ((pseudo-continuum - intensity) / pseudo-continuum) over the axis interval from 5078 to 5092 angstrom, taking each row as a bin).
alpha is 0.020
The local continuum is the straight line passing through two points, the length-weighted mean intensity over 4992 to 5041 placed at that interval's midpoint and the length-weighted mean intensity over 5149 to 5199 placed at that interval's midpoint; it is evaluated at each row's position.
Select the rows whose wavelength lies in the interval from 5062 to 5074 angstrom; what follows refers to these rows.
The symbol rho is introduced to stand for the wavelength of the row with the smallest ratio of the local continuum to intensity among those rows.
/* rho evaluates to 5072.45 angstrom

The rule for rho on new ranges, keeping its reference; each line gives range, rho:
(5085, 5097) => 5095.87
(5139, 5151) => 5143.02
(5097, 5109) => 5098.21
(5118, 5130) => 5119.39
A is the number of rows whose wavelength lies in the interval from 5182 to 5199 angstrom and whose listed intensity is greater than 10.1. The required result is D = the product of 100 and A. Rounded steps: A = 4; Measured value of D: 400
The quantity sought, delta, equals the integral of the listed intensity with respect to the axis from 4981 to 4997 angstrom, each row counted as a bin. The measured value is 144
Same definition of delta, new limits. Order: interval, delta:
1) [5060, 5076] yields 174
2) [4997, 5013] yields 158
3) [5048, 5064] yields 170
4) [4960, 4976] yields 138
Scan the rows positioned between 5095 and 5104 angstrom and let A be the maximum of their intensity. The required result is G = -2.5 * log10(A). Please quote -2.66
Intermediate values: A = 11.59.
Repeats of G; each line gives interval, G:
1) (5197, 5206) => -2.68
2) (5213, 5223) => -2.93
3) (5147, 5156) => -2.63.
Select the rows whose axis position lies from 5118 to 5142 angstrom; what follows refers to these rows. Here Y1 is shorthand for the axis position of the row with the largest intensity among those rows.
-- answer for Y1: 5140.65 angstrom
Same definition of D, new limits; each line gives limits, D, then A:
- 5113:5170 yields 2000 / 20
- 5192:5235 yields 1400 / 14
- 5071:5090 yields 800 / 8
